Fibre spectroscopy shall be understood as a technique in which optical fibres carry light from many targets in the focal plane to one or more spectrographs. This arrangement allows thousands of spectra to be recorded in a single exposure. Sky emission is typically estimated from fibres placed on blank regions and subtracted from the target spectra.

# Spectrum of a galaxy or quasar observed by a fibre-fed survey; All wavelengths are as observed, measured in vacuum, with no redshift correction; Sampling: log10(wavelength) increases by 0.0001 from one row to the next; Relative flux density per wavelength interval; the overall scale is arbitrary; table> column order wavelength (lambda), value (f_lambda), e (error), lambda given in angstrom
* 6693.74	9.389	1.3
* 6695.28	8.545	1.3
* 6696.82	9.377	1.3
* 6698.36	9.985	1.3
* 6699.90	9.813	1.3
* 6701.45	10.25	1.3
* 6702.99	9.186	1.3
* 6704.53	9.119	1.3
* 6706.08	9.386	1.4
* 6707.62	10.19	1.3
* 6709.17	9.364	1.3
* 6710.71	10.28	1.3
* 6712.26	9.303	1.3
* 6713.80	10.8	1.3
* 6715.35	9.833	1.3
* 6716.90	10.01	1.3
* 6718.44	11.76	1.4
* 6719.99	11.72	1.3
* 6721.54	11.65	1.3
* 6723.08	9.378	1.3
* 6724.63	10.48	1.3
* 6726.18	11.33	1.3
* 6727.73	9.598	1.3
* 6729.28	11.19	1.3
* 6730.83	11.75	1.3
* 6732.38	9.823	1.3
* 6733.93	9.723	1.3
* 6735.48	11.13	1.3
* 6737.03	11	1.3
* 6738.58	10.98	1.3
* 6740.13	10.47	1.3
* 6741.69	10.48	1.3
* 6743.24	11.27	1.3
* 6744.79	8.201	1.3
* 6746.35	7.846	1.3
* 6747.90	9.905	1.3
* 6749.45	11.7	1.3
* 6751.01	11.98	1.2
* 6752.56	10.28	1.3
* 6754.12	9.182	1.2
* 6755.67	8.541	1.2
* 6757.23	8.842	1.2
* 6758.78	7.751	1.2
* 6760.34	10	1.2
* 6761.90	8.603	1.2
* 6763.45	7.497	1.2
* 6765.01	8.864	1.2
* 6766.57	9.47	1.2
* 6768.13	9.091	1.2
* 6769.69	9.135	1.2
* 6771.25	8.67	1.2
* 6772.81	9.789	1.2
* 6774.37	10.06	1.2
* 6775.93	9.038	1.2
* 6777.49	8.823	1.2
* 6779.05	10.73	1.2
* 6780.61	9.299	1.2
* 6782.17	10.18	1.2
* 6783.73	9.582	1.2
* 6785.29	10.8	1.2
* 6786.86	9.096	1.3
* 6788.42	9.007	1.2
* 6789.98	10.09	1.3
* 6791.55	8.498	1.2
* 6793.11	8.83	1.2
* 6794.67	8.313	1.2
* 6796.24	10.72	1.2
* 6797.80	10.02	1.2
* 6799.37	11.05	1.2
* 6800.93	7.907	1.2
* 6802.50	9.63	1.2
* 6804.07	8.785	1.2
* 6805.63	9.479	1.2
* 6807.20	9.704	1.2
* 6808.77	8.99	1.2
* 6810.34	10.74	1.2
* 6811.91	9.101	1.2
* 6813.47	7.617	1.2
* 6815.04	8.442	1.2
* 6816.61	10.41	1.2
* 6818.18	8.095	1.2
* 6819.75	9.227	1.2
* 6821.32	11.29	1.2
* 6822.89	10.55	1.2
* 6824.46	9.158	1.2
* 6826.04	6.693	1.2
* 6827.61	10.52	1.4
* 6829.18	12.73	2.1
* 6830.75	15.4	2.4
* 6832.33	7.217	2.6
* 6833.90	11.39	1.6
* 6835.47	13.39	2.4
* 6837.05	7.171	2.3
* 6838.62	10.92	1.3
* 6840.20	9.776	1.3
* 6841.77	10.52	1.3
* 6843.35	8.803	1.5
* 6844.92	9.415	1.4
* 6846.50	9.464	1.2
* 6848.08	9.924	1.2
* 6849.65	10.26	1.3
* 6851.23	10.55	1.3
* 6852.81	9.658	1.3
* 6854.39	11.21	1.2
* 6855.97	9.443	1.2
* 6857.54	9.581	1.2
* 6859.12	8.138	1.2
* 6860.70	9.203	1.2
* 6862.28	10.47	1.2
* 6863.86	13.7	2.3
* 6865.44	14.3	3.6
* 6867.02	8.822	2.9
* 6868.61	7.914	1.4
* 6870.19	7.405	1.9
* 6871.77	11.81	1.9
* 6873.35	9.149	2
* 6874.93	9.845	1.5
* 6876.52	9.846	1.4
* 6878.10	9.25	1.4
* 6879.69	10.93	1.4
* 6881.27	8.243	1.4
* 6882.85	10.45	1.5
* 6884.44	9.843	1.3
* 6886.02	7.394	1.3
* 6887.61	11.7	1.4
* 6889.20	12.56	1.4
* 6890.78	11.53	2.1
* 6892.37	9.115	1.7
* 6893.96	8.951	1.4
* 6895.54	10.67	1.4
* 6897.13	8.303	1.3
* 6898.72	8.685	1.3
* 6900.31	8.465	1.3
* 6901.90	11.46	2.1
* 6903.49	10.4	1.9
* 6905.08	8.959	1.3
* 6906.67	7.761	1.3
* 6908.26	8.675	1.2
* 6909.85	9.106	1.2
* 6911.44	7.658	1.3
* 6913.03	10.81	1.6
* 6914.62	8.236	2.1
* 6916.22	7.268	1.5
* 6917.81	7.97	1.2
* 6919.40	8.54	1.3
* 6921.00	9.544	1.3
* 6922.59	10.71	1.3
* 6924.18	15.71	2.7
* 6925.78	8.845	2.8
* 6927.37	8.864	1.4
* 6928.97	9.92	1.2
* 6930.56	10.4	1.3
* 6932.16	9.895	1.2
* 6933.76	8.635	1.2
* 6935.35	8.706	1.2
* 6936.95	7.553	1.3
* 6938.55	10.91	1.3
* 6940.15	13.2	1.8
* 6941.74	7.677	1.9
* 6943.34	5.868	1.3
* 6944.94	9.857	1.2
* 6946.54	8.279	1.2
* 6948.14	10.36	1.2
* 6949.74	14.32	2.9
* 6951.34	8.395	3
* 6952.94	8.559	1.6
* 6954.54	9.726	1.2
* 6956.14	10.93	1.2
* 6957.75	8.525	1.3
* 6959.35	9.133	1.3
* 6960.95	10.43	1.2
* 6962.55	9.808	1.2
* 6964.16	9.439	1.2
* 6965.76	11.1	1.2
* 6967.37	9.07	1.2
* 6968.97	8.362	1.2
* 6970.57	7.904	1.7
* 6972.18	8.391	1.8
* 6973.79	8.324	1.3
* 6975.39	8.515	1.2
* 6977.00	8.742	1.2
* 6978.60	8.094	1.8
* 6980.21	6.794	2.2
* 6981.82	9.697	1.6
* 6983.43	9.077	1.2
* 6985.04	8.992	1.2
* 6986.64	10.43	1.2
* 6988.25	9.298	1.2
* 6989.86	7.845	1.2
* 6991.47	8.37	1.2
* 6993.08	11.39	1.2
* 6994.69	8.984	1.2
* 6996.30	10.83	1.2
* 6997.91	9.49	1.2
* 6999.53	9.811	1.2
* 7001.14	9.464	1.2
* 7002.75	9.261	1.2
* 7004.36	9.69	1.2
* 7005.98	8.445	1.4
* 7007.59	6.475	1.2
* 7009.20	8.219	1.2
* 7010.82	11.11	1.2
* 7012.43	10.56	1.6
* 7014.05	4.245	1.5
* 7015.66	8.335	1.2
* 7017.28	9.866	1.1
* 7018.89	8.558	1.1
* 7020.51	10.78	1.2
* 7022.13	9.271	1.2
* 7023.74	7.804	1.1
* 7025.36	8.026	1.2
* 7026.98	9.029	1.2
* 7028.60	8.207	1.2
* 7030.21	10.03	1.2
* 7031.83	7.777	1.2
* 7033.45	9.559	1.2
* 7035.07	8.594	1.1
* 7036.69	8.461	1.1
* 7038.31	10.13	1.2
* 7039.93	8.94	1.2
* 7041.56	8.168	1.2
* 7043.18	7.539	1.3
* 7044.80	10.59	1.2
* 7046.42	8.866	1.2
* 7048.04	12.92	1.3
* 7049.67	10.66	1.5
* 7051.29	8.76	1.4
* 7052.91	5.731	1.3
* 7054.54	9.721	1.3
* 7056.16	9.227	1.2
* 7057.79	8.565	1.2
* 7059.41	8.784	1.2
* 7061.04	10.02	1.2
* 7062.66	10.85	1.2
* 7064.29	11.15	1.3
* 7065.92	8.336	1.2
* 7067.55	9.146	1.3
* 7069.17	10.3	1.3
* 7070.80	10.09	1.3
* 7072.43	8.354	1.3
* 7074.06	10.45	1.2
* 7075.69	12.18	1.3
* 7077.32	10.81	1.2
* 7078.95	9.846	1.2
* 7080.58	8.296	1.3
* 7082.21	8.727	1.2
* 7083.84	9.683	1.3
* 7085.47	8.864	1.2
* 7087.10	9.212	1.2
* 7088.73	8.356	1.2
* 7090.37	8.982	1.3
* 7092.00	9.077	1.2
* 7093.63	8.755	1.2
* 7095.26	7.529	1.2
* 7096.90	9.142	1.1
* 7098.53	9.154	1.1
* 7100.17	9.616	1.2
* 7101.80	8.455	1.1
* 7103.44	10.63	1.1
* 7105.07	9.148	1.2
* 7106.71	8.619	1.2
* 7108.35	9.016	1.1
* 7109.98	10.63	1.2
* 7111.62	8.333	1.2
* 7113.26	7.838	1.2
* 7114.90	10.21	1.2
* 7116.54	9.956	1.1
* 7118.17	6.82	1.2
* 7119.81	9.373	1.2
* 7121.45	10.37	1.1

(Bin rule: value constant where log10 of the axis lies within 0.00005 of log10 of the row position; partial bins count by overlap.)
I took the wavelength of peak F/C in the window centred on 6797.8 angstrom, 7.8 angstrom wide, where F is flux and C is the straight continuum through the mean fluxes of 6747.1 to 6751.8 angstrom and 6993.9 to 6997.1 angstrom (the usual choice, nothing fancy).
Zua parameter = 6799.37 angstrom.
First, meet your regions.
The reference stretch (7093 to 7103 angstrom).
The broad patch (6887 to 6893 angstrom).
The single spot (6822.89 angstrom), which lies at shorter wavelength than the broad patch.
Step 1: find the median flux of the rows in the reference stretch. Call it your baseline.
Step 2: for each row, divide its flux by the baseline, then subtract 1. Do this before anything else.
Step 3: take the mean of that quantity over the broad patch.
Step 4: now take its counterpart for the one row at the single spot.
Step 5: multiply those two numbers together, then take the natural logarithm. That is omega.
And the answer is -3.1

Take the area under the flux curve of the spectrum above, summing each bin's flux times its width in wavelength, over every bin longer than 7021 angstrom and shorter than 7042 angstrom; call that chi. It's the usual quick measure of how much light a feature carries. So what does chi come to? 185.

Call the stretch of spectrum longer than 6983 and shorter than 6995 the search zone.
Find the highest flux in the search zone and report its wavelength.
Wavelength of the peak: 6993.08 angstrom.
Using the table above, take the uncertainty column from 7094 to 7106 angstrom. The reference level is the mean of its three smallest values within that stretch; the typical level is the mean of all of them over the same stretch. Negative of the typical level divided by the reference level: -1.04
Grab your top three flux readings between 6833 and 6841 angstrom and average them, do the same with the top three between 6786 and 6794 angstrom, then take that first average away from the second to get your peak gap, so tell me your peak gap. -2.5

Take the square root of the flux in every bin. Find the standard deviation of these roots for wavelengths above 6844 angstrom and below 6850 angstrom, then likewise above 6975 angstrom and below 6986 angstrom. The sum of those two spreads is 0.2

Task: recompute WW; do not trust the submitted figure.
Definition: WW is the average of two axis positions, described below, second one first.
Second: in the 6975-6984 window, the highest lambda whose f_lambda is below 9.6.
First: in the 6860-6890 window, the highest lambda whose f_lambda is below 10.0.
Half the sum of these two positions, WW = 6934.7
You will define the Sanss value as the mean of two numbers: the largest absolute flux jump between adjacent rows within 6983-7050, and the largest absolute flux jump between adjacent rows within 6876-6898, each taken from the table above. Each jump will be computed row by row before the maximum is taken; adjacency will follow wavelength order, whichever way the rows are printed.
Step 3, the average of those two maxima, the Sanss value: 5.3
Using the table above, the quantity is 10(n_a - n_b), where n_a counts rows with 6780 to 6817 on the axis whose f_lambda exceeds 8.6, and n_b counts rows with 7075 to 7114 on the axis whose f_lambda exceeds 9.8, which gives 140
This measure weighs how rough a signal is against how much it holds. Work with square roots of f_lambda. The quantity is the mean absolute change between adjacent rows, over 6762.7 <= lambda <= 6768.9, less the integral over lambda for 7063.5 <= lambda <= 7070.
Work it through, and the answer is -20.1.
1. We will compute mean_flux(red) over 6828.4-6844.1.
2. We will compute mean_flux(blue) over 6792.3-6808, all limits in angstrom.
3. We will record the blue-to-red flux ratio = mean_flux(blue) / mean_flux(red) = 0.88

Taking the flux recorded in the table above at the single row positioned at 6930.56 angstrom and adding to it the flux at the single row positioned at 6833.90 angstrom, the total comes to 22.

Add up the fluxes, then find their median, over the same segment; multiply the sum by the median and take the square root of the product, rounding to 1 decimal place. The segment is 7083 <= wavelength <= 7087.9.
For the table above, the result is 16.0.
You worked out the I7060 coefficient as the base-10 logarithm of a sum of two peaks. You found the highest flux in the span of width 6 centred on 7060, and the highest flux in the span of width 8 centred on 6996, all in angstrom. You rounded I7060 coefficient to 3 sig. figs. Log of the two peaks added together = 1.35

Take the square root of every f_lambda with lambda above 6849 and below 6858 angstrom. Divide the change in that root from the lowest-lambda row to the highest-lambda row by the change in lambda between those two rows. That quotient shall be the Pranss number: -0.014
